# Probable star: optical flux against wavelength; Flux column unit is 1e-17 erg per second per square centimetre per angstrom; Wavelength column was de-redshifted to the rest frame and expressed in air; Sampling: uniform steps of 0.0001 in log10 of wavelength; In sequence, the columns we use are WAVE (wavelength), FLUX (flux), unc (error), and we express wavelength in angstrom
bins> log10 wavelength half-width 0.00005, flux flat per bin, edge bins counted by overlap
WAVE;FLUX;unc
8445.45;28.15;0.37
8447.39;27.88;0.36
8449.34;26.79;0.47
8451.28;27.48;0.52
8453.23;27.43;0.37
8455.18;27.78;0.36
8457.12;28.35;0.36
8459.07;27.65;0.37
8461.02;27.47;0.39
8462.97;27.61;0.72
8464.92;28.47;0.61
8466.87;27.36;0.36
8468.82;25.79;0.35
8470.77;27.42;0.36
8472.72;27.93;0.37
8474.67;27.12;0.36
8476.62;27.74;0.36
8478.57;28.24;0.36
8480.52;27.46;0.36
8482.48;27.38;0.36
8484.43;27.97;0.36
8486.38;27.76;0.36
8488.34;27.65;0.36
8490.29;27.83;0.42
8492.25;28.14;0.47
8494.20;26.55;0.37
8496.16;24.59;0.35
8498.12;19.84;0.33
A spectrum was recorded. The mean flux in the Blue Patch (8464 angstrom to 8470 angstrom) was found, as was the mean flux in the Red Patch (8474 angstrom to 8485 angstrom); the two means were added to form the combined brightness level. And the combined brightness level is 54.86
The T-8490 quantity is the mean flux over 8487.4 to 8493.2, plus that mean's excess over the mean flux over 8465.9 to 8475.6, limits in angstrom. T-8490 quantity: 28.6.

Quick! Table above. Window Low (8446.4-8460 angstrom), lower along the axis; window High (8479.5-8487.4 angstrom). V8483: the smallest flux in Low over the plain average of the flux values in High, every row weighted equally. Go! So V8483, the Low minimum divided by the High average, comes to 0.97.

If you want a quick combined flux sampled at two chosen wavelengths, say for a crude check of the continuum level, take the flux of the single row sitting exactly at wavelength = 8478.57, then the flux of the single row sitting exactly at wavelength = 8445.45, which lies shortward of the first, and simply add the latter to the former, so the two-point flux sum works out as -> 56.4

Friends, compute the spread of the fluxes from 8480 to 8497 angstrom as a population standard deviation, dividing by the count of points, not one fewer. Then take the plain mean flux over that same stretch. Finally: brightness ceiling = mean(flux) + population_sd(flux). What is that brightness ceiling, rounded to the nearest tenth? 28.3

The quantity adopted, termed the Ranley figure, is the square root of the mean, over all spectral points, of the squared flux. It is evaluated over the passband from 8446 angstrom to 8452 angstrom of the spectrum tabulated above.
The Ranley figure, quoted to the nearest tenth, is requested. 27.4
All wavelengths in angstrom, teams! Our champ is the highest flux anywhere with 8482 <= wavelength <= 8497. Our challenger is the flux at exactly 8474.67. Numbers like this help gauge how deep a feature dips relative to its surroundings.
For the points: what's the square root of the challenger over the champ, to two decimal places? 0.98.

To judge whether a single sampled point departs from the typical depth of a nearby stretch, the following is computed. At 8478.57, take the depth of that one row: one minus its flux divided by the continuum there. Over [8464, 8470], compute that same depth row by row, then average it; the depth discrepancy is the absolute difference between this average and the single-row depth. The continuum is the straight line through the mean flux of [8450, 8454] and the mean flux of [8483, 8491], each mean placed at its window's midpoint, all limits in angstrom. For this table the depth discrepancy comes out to 0.033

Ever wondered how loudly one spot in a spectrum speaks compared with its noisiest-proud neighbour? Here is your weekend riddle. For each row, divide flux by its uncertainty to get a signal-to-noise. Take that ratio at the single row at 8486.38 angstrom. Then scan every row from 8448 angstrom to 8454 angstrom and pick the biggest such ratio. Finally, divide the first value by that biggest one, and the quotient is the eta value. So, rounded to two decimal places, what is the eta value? 1.04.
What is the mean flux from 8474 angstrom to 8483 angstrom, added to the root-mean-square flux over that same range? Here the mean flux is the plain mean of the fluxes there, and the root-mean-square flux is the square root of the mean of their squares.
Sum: 55.2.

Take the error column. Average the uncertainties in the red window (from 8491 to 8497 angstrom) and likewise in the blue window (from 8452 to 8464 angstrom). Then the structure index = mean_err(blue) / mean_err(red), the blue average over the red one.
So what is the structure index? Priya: 1.08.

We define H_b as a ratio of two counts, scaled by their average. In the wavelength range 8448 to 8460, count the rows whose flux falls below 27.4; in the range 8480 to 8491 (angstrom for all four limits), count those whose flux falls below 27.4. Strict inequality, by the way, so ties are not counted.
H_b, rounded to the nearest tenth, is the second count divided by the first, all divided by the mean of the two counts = 1.0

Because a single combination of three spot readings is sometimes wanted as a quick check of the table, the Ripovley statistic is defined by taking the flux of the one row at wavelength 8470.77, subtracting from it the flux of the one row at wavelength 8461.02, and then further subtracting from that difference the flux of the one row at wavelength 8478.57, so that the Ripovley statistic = -28.3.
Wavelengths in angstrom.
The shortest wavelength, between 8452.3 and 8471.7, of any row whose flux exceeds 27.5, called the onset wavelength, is 8455.18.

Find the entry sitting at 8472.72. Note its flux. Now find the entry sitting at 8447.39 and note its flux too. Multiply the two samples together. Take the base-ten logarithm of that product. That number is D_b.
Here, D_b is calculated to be 2.89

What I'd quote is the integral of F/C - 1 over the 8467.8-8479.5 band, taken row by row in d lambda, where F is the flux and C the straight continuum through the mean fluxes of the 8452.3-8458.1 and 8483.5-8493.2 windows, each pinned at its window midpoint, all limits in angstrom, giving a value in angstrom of -0.21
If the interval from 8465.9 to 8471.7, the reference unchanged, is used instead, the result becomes -0.21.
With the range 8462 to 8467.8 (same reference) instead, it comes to -0.01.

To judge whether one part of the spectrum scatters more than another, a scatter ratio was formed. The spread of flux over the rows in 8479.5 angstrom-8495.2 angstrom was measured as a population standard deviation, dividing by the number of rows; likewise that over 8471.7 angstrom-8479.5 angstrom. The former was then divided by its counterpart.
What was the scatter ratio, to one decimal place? 1.1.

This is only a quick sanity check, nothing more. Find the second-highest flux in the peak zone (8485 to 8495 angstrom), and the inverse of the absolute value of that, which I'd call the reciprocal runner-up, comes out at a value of 0.0359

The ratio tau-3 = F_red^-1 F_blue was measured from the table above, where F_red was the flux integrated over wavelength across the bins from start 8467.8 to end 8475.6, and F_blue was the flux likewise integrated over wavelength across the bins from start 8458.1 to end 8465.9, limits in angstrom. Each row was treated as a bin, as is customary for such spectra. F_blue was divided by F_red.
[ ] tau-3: 1.026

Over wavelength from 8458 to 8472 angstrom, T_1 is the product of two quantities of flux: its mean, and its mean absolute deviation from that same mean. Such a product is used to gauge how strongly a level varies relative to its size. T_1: 13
